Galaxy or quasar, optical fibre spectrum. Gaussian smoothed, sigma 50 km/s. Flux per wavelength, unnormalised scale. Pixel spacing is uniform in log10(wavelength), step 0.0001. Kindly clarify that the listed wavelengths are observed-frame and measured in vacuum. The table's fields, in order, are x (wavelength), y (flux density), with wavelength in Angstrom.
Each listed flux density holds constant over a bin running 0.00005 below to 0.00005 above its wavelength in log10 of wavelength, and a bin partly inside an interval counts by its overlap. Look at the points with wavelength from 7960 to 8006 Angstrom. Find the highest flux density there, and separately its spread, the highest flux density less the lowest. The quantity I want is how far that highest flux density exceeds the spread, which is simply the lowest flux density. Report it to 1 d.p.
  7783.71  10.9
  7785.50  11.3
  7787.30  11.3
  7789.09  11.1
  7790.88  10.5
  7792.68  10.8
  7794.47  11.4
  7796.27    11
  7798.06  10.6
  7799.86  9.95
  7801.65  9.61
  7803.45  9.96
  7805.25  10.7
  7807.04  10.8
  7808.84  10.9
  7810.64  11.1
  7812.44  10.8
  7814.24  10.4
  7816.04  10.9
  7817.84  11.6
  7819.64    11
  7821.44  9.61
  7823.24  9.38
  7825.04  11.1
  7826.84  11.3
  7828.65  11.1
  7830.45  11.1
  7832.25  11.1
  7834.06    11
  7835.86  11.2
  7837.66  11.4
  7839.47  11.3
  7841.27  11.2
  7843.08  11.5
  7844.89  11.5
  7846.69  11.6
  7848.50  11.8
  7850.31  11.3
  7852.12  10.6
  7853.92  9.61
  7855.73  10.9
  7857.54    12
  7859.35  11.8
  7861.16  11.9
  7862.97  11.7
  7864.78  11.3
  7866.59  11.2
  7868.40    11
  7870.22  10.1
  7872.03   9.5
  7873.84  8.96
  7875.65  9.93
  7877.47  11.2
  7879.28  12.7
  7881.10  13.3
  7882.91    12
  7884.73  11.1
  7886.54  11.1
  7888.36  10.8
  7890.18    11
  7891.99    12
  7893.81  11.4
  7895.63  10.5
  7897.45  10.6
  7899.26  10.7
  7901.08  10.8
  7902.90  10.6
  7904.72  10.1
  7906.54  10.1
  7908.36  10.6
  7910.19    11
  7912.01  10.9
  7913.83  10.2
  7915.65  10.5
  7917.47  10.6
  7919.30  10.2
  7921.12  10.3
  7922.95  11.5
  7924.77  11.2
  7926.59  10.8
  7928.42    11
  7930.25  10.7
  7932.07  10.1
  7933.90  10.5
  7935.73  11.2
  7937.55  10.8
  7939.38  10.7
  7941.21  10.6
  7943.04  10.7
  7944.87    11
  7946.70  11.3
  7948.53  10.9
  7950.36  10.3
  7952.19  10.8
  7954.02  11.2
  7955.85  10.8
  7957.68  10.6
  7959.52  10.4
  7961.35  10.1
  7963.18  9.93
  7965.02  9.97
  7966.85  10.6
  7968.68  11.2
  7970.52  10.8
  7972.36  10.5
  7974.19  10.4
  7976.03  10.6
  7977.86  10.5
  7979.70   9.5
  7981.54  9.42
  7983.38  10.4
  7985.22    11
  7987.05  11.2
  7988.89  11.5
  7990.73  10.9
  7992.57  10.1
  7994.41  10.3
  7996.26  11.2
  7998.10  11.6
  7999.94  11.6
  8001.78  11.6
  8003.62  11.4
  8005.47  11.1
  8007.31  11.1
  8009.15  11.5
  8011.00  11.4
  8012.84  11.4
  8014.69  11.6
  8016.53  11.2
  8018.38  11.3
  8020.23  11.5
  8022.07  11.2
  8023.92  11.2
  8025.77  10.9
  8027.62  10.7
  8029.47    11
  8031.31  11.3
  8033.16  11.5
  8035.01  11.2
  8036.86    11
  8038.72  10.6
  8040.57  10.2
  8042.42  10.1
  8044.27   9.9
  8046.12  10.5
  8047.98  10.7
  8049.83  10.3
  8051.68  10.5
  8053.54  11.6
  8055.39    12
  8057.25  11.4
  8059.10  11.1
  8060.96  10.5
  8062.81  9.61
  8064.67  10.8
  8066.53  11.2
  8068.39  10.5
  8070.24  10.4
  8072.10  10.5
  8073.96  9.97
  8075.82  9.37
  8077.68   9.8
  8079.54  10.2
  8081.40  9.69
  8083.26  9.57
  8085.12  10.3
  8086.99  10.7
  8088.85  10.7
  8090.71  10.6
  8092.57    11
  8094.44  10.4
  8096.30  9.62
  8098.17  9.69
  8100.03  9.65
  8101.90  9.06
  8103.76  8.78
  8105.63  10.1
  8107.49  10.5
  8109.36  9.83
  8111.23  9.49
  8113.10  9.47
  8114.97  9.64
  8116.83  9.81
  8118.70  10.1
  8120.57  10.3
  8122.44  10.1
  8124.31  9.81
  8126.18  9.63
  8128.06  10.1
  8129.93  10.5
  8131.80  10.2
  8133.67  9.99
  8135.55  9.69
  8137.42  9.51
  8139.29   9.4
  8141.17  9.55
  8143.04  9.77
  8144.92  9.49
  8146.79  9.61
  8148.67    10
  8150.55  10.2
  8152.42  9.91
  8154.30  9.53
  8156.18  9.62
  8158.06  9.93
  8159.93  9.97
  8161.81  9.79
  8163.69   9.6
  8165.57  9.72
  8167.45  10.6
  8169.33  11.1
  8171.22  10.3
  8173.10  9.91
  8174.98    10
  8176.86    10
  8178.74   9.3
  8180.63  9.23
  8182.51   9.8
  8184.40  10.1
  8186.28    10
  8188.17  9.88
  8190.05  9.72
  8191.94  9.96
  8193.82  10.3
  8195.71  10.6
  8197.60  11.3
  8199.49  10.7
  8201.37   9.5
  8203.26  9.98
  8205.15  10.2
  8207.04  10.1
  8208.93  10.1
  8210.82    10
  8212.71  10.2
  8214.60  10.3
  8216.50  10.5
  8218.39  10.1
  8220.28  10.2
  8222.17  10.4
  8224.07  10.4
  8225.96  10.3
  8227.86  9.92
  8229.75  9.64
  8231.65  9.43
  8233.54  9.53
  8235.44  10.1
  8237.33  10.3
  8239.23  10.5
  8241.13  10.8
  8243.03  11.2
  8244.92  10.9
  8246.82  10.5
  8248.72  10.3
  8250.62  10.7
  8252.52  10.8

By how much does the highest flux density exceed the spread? 9.4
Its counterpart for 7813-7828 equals 9.4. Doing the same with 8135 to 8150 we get 9.4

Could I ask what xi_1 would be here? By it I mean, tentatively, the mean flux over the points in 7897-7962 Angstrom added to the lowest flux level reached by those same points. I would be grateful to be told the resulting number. 20.8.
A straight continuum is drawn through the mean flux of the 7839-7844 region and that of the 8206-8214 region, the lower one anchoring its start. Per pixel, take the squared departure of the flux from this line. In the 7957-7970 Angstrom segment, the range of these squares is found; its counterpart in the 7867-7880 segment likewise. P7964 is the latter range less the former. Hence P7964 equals 4.2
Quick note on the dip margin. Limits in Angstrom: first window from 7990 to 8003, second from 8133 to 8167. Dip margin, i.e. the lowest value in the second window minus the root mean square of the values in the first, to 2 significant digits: -1.7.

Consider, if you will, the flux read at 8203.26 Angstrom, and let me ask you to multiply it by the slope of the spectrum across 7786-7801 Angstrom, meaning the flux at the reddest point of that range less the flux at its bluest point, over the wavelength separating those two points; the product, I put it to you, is -1.1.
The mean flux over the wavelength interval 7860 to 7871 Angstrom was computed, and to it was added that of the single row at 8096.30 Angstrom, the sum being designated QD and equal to 20.8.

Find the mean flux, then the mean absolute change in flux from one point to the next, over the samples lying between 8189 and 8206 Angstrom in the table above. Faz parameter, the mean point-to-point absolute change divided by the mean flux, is 0.050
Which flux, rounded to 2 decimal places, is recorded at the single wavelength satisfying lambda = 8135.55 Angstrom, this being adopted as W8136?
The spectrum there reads 9.69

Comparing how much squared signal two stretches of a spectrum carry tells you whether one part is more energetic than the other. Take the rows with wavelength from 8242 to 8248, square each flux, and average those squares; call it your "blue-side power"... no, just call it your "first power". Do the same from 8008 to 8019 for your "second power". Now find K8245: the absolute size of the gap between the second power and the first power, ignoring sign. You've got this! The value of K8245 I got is 12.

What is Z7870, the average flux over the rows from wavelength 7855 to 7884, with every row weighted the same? 11.2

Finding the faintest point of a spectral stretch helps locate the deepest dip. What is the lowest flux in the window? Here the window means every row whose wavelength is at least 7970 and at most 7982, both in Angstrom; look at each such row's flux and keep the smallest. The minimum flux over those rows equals 9.42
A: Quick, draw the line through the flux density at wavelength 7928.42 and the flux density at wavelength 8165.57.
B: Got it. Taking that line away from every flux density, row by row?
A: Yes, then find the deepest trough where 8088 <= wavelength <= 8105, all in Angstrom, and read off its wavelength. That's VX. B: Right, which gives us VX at 8103.76 Angstrom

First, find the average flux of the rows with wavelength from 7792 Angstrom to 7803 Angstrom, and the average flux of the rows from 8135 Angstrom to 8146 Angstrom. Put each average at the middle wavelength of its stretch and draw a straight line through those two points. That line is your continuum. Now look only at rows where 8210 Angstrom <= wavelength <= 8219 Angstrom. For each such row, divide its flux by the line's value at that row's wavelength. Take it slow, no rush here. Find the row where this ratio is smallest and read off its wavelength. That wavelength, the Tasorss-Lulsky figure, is 8210.82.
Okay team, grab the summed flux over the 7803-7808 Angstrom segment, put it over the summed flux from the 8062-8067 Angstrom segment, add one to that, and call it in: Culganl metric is 2.00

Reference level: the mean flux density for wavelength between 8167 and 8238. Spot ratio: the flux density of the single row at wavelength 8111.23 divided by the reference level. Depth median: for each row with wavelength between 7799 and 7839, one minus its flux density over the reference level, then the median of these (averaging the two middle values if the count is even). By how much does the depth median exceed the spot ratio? -1.02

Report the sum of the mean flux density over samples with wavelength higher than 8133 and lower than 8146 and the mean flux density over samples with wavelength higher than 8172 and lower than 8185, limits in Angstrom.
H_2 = 19.4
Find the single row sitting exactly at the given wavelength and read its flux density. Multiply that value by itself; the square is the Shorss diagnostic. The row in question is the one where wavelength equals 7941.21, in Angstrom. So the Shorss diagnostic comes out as 112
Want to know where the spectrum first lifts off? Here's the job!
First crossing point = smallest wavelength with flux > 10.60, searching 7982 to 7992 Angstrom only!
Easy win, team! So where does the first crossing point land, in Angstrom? 7985.22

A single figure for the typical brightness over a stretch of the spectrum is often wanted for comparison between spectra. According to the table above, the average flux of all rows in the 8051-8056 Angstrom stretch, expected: 11.4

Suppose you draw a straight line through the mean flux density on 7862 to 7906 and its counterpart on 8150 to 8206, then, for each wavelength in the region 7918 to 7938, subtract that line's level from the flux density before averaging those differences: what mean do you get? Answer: -0.08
